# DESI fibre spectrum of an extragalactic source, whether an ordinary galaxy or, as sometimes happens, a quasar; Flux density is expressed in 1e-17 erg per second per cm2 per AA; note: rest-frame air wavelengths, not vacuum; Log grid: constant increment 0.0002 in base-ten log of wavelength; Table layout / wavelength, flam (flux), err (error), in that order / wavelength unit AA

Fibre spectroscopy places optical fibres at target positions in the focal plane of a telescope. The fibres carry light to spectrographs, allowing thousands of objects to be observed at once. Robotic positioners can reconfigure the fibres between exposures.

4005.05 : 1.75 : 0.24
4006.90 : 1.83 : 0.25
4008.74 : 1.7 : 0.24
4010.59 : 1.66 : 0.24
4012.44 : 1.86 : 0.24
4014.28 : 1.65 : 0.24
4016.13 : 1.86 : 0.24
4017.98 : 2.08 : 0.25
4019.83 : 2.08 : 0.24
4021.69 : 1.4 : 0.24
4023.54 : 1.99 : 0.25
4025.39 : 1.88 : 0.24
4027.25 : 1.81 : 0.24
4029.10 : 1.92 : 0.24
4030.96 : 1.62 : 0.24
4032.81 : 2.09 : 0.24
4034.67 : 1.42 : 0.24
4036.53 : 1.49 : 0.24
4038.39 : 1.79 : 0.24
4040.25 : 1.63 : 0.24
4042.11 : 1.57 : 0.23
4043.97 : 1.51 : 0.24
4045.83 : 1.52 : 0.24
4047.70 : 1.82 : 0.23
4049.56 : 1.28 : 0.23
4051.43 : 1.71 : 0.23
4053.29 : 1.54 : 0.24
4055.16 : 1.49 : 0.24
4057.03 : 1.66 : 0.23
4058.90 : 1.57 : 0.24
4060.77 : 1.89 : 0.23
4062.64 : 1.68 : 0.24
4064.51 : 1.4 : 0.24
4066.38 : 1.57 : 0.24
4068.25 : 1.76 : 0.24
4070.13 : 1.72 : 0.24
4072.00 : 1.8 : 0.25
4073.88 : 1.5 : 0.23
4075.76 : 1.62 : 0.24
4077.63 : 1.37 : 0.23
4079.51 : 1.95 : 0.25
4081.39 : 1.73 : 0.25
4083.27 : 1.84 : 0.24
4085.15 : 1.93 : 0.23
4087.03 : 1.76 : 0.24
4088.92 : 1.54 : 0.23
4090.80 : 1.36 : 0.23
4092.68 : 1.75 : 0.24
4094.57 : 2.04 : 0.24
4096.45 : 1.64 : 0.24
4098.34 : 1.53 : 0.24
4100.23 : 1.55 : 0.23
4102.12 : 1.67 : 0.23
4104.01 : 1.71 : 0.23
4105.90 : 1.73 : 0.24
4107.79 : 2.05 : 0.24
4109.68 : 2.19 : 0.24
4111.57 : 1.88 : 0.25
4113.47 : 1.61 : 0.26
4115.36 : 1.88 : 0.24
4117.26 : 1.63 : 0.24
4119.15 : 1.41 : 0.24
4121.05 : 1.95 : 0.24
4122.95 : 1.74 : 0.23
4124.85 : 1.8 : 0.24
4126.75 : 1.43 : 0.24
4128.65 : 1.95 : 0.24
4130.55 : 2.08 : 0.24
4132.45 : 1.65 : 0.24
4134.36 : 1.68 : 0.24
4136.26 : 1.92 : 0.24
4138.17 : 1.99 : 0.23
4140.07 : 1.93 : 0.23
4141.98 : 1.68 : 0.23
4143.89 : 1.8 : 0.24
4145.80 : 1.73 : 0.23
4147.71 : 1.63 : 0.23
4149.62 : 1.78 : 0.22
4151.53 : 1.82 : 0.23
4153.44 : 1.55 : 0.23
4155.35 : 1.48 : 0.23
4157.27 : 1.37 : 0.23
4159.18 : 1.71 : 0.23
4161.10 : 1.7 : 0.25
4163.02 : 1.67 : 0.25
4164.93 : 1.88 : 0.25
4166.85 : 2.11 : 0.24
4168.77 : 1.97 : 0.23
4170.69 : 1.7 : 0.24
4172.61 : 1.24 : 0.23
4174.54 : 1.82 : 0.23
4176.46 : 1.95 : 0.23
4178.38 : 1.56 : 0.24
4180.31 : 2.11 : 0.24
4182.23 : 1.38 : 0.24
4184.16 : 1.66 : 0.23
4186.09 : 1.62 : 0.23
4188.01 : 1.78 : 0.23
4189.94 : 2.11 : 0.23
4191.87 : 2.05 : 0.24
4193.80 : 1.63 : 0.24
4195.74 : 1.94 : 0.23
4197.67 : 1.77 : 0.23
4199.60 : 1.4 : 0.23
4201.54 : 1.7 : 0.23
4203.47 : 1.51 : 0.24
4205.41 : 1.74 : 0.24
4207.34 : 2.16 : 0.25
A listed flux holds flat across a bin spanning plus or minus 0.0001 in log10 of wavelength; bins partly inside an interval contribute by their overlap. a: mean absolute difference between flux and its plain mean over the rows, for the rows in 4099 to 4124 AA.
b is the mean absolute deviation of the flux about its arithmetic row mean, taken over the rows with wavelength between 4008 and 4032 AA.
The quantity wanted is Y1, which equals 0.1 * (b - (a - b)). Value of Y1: 0.0142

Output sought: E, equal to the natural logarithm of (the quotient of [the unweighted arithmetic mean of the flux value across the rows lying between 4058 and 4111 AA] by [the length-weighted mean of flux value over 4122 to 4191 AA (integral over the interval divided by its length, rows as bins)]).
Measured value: -0.02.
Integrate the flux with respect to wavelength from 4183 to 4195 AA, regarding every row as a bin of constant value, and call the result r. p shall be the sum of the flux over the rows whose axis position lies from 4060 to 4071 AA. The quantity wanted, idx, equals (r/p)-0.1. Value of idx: 2.06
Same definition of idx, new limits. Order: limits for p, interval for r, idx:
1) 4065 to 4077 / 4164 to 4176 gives 2.06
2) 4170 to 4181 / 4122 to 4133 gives 1.79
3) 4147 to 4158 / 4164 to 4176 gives 2.13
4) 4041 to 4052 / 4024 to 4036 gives 2.18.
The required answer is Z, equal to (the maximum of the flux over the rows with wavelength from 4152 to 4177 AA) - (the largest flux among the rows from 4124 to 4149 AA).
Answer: 0.03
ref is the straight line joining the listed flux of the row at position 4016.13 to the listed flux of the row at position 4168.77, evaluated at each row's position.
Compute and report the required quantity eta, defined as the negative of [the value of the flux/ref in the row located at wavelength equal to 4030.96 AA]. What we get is -0.87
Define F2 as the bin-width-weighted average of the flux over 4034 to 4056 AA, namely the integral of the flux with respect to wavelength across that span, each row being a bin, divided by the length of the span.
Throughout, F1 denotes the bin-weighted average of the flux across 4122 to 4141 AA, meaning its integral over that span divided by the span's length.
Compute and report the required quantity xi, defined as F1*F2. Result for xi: 2.85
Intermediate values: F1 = 1.82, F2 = 1.57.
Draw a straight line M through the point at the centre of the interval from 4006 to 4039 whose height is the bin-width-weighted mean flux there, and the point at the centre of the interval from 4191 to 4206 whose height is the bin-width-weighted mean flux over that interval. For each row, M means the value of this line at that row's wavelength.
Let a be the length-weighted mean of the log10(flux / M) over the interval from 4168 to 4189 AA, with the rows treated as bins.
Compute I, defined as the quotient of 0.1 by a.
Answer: -11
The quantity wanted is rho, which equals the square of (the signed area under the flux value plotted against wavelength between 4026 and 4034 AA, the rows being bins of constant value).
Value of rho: 218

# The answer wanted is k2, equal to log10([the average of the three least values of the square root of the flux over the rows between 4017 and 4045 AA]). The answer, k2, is 0.079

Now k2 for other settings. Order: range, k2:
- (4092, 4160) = 0.074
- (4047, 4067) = 0.071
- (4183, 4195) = 0.107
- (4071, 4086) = 0.087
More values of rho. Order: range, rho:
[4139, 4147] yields 204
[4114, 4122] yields 188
